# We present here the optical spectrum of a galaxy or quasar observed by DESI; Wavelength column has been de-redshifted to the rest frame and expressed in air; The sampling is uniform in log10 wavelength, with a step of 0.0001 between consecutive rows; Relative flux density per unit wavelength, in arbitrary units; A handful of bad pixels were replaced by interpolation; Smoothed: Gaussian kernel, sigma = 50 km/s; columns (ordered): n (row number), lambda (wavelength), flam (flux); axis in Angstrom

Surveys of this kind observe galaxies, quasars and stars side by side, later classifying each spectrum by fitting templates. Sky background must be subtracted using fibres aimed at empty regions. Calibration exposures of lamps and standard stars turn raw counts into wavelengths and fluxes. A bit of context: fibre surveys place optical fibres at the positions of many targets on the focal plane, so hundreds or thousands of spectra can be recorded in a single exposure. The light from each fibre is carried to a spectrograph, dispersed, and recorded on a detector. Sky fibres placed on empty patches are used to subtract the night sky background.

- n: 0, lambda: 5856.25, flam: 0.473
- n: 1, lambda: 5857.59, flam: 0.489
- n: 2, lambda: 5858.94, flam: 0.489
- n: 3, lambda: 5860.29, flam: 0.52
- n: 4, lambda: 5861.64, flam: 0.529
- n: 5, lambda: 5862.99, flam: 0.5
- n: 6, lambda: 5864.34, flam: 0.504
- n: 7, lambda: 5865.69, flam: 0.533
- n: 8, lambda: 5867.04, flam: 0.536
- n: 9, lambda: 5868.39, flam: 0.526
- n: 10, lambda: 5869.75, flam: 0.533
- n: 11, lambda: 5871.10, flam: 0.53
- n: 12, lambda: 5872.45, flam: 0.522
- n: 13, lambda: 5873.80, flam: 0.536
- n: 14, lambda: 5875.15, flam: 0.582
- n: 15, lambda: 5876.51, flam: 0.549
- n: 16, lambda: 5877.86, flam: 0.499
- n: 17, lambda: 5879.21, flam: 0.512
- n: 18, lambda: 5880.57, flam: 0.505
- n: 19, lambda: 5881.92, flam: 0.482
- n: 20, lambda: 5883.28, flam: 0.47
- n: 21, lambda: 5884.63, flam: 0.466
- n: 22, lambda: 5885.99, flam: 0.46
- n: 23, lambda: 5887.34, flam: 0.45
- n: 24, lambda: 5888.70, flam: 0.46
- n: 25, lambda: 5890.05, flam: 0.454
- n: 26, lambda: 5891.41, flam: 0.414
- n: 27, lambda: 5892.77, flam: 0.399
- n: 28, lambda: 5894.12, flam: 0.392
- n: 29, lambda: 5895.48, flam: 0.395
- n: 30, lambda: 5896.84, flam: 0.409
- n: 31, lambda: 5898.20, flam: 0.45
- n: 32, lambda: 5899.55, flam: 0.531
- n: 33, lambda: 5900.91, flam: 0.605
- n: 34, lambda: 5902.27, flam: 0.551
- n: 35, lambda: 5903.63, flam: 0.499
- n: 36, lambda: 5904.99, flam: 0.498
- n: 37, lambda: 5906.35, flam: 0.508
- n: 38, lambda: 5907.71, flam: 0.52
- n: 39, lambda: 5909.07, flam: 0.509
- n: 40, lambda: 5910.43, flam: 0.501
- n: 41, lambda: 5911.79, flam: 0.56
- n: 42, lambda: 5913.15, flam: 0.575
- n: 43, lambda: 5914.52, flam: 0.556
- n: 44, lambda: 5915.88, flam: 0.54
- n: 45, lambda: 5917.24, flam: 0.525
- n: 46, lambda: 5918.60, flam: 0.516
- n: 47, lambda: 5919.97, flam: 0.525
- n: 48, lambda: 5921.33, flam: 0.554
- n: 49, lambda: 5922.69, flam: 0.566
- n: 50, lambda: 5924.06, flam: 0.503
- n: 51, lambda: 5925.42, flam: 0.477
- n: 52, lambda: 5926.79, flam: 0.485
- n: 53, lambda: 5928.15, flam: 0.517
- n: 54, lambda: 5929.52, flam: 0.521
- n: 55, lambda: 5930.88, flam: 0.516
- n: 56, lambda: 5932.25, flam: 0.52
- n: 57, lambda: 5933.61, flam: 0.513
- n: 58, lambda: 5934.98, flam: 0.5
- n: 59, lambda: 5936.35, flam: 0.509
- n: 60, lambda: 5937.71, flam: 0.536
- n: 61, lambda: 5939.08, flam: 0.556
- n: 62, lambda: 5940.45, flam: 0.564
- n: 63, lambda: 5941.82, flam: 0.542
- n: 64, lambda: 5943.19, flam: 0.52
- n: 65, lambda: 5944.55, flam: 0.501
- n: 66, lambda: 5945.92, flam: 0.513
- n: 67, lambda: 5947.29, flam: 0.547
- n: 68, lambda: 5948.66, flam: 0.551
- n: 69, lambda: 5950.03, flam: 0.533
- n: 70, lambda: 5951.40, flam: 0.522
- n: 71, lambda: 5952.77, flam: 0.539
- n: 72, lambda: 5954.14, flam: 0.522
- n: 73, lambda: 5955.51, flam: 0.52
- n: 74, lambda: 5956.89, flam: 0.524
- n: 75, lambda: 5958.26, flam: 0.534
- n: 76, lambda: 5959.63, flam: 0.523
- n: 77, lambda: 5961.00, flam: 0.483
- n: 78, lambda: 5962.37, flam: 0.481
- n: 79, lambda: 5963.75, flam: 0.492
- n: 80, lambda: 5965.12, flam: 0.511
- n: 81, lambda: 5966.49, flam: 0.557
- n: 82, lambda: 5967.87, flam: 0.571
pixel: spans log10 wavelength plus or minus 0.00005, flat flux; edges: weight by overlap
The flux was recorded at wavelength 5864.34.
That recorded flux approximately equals 0.504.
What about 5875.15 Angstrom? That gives 0.582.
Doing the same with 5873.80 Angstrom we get 0.536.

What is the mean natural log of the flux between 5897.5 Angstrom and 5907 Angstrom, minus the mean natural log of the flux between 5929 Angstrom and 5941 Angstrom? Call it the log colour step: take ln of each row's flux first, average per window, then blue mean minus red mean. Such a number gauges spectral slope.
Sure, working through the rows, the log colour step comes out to -0.014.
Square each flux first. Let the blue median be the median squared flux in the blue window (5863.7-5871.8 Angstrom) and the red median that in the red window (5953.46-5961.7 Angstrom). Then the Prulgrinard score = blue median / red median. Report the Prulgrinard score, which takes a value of 1.03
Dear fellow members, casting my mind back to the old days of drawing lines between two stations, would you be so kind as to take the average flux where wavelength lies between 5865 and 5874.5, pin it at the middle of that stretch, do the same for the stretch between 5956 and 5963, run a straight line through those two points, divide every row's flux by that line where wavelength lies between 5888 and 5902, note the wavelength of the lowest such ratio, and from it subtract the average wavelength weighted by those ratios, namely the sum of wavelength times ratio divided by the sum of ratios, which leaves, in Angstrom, -1.0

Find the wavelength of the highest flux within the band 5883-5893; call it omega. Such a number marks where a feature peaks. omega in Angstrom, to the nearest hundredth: 5883.28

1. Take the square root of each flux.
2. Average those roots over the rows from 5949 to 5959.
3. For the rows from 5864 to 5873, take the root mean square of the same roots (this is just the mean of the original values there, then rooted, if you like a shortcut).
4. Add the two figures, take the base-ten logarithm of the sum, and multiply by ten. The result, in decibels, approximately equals 1.62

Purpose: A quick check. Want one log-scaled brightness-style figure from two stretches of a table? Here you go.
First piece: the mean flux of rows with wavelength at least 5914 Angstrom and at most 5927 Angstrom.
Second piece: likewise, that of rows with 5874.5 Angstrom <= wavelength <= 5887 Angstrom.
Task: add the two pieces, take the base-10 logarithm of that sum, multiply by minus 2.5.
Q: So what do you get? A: -0.029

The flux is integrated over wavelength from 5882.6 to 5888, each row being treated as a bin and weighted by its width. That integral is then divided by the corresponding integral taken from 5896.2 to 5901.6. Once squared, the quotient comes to 0.85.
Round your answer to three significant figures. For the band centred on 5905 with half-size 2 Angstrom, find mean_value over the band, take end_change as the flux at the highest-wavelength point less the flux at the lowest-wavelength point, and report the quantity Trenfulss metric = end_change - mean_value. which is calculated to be -0.493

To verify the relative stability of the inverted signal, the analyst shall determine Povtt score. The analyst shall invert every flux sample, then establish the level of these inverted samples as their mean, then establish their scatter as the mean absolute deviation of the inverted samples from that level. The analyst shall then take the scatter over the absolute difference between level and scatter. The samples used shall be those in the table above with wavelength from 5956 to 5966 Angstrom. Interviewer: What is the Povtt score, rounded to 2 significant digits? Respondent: 0.038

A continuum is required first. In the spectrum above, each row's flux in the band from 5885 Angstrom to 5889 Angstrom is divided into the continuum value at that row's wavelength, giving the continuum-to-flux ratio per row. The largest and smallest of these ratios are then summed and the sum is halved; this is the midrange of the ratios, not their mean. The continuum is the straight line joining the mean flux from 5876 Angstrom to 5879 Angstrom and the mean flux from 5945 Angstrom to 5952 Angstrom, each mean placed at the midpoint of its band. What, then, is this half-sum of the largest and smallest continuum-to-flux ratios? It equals 1.15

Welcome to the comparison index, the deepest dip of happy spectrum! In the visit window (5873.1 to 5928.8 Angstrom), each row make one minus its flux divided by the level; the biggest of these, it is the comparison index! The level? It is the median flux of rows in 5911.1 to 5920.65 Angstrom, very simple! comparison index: 0.274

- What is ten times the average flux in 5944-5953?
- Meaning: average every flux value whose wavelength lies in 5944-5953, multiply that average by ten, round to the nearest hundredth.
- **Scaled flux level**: 5.29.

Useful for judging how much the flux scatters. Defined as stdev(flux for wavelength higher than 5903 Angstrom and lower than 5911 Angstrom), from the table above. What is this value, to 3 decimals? 0.008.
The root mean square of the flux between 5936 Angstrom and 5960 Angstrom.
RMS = 0.531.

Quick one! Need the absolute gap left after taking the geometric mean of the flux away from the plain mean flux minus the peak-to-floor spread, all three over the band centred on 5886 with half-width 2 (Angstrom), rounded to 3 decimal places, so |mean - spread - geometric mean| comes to 0.016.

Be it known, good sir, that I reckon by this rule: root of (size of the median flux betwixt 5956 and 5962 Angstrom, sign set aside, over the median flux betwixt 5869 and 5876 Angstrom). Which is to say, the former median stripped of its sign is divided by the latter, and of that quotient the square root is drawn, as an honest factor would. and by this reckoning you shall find 0.99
